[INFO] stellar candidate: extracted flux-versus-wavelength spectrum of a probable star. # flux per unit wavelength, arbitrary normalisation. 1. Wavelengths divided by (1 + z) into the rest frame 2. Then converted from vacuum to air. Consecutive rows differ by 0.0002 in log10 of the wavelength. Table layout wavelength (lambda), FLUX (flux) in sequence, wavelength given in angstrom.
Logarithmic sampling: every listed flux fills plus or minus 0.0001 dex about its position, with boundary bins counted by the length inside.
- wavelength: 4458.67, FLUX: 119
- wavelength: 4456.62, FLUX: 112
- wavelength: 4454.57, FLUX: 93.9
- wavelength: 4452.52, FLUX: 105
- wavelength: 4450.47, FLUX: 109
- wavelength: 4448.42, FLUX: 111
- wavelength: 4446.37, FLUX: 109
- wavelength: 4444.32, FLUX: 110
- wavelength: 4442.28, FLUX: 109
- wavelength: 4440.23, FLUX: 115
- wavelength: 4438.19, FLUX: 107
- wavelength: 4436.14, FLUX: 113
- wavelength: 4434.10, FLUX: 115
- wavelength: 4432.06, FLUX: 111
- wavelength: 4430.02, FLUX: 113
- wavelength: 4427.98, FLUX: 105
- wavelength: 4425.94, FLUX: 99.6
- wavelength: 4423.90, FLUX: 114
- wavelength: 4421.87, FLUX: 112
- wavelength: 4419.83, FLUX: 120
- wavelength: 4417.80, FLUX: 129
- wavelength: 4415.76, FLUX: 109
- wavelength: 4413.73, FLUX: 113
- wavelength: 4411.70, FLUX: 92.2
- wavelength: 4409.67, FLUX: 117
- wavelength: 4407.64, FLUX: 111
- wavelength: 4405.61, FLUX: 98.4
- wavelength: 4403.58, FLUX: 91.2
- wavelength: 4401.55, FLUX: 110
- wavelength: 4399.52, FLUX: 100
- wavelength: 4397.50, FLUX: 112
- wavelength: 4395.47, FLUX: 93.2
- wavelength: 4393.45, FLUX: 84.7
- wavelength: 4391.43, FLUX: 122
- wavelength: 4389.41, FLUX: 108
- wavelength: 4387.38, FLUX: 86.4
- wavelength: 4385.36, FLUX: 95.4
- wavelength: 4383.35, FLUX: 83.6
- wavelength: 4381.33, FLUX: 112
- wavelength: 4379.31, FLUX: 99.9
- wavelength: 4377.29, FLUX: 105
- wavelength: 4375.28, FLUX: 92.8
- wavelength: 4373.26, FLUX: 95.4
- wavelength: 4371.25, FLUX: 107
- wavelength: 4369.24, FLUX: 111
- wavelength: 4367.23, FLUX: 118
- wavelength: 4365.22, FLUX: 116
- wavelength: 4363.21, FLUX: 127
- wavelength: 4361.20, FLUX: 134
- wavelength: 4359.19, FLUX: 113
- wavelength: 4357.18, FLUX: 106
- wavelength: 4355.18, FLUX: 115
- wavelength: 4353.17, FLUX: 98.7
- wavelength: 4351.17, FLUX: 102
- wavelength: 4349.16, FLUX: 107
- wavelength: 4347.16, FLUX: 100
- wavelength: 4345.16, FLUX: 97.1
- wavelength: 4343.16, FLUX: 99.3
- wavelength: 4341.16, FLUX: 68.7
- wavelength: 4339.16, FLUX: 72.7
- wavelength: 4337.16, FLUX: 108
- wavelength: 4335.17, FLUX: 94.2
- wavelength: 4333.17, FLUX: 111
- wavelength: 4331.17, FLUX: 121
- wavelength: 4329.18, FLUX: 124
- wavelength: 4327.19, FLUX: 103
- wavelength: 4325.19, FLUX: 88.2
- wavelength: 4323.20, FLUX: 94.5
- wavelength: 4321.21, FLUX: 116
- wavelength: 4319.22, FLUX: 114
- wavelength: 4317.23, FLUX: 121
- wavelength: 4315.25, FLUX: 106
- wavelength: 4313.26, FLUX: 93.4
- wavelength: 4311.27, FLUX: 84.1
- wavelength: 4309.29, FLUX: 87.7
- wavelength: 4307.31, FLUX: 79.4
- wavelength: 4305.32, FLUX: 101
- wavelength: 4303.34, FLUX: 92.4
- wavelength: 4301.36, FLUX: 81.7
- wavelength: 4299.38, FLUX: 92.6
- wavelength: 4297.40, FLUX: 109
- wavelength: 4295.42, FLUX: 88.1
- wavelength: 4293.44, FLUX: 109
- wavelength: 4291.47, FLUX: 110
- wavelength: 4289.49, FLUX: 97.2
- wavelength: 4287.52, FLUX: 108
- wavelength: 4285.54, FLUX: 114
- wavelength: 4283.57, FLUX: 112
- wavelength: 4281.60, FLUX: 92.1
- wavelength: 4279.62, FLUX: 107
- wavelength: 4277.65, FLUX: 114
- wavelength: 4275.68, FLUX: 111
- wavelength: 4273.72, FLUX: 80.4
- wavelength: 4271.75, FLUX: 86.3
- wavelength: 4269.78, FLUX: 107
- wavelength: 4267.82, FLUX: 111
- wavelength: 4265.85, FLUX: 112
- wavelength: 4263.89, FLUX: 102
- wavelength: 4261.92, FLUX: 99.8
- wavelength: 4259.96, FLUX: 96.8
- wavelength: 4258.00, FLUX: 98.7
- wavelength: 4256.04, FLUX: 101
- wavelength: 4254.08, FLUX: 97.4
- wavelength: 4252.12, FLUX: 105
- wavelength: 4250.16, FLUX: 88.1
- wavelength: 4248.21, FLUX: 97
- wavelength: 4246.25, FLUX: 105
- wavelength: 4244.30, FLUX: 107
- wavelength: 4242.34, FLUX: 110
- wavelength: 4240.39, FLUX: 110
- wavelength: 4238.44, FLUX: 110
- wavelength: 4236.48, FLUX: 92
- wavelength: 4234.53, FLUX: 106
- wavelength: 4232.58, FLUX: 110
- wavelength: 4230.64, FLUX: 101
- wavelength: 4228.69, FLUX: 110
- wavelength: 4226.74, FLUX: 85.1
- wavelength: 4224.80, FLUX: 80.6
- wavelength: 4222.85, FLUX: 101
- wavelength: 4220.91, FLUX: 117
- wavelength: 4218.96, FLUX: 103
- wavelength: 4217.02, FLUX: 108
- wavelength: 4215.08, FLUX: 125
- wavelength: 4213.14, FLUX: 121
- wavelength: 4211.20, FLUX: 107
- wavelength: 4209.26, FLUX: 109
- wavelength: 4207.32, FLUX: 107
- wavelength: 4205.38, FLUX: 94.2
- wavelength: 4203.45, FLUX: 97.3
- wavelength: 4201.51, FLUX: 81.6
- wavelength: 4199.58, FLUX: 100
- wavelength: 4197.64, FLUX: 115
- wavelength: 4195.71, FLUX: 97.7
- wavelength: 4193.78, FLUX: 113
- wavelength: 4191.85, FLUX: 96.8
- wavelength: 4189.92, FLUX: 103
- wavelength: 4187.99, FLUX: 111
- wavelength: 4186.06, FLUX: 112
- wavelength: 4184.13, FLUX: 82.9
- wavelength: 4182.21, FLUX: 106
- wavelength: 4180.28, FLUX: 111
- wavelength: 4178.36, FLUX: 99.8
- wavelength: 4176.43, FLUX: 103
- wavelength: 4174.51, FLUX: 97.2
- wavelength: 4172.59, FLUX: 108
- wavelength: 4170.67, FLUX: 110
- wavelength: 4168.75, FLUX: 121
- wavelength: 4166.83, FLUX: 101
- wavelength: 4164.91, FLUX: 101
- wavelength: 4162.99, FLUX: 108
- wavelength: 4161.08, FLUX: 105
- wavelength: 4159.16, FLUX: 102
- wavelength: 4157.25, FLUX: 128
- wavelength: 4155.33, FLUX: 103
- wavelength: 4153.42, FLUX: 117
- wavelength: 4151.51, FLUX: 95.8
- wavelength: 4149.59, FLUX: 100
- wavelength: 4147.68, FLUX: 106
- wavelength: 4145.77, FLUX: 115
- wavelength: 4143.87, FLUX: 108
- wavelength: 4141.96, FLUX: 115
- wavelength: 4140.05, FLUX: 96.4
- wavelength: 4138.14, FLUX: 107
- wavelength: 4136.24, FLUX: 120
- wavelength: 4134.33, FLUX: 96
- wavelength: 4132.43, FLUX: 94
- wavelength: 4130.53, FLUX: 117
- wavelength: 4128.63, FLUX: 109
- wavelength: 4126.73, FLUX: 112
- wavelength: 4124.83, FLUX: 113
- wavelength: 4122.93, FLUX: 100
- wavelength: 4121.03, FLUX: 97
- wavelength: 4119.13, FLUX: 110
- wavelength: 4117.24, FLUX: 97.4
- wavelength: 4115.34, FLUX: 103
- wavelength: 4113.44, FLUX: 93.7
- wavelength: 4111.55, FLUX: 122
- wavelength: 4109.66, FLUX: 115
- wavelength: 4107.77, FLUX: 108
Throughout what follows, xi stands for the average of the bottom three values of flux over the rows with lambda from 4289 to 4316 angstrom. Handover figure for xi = 82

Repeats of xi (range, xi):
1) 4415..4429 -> 105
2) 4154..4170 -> 101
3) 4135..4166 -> 97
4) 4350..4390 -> 88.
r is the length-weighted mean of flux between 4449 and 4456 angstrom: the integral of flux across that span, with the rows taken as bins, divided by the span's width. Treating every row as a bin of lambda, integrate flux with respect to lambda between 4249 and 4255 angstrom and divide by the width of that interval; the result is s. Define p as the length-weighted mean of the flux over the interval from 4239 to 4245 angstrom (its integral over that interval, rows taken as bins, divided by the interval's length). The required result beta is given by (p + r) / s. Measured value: 2.20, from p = 109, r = 104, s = 97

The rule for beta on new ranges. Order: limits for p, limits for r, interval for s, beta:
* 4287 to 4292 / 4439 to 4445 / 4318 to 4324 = 1.98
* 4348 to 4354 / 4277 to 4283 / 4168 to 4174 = 1.85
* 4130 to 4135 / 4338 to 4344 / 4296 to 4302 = 1.92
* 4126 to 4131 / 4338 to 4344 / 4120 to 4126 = 1.86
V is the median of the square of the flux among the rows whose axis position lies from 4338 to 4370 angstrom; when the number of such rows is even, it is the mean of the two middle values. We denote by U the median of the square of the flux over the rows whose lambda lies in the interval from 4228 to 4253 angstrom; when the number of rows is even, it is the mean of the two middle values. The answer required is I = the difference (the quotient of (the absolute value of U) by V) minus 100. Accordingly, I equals -99.0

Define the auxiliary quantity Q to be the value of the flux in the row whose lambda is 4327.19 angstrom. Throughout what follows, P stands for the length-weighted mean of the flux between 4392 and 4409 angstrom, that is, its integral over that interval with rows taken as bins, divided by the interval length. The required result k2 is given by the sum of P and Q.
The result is 204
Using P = 101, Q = 103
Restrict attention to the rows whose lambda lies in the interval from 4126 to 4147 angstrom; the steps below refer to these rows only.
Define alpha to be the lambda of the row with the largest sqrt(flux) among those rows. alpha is 4136.24 angstrom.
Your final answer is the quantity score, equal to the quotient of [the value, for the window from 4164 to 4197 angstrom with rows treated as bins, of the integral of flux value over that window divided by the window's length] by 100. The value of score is 1.04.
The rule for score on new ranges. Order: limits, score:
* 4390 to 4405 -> 1.02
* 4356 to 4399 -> 1.06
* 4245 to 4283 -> 1.01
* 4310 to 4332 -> 1.06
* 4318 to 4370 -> 1.06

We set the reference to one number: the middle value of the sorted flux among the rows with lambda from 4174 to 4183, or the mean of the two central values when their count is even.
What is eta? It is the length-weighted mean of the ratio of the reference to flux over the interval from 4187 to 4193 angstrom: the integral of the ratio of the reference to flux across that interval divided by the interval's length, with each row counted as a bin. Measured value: 0.99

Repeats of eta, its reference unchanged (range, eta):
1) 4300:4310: 1.17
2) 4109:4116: 0.96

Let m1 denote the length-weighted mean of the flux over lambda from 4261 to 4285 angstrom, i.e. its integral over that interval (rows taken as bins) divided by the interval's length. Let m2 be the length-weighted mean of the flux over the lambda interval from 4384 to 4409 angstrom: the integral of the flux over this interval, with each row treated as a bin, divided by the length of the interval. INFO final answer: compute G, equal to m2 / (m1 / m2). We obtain 99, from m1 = 103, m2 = 101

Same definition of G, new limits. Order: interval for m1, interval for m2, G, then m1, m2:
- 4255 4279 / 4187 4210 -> 102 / 102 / 102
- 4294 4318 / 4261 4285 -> 112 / 95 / 103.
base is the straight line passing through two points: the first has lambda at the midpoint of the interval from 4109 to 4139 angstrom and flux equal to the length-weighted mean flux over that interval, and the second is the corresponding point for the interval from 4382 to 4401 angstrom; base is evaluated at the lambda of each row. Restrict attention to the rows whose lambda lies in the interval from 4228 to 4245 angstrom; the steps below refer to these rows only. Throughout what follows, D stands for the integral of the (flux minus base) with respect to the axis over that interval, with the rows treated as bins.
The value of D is 47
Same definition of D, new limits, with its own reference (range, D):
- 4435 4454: 229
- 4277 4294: 83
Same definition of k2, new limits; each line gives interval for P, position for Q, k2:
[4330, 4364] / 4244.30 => 211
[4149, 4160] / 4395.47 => 201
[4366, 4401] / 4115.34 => 205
